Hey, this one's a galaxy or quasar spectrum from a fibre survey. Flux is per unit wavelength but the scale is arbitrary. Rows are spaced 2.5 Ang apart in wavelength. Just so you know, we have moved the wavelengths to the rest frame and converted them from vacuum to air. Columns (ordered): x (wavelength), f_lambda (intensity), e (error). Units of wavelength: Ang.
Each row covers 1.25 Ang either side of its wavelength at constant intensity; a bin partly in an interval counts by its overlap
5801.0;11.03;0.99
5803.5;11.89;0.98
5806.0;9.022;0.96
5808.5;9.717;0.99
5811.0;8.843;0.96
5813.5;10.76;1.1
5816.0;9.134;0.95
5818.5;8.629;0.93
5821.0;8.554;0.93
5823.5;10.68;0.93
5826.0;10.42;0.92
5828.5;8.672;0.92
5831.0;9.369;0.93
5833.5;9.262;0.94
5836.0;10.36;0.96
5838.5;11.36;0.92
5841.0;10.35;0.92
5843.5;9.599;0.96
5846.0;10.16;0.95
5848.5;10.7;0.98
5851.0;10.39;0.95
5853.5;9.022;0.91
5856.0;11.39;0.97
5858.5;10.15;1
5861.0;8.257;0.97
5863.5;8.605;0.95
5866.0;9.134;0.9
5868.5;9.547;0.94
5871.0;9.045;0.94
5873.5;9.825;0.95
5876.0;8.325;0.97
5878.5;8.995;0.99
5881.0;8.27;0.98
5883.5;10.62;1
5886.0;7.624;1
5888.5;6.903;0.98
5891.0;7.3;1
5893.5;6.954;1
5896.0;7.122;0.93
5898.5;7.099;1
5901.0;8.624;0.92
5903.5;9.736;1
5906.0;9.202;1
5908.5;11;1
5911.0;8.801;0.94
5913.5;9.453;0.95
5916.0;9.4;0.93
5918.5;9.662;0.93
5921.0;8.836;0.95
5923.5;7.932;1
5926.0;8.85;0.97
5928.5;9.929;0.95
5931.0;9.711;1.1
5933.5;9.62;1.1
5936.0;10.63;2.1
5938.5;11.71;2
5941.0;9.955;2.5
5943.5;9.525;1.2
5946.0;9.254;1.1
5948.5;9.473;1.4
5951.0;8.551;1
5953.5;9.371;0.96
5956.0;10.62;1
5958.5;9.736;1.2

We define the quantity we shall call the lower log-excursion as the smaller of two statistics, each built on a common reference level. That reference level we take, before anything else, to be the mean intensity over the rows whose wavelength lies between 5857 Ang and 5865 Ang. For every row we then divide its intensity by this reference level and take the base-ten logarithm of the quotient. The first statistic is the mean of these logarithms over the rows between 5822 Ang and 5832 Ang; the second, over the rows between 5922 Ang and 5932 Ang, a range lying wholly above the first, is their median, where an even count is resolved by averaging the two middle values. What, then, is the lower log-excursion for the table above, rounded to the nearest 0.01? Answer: 0.01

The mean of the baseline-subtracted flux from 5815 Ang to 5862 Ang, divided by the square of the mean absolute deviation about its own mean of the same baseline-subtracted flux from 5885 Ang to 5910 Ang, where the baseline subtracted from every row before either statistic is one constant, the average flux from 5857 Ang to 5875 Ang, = 0.4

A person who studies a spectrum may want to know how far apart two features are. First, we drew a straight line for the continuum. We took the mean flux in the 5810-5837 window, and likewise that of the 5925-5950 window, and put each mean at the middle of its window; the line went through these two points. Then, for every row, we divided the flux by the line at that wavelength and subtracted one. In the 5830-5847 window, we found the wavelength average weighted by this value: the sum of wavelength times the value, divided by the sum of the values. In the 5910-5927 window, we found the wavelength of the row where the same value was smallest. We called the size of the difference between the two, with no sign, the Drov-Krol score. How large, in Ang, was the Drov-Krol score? 83.0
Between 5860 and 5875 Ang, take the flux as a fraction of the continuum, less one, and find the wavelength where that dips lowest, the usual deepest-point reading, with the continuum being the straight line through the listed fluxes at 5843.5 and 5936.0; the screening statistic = 5861.0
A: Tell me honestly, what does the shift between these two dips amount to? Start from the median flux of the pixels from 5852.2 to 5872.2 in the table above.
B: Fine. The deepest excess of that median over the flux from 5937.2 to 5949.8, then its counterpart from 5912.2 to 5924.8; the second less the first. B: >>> 1.3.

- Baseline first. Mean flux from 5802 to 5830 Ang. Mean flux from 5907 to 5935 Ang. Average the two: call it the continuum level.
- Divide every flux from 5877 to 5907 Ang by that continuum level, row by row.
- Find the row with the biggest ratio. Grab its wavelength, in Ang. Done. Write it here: 5883.5 Ang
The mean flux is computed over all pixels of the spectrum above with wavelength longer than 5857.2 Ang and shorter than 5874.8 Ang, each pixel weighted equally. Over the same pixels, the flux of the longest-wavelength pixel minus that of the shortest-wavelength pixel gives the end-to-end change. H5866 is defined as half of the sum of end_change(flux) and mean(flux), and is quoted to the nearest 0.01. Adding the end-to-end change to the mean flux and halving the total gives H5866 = 4.45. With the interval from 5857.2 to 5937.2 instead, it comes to 4.70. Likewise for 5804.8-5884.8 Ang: 5.60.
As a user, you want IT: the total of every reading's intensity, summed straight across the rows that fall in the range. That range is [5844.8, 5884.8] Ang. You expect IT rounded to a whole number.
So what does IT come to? 152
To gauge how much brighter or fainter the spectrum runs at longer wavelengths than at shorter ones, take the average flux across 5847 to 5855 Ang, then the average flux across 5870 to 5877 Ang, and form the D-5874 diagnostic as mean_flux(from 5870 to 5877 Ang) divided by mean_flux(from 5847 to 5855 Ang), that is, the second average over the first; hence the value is 0.90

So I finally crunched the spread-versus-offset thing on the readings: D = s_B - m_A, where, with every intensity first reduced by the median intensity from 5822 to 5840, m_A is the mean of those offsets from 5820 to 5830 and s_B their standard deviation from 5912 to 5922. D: 1.1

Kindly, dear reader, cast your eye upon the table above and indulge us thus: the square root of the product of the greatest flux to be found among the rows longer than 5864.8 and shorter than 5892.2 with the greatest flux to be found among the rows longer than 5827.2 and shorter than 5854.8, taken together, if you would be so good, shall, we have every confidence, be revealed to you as 11.0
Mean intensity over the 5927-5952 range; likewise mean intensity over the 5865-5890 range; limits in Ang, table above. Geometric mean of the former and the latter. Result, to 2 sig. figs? 9.3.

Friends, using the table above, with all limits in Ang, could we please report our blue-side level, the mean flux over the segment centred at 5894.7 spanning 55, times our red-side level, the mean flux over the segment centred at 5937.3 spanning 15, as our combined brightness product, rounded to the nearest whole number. 89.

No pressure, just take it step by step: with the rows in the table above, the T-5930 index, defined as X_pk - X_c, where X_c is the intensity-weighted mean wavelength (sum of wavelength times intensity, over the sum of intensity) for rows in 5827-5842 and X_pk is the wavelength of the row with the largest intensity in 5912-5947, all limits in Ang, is 103.4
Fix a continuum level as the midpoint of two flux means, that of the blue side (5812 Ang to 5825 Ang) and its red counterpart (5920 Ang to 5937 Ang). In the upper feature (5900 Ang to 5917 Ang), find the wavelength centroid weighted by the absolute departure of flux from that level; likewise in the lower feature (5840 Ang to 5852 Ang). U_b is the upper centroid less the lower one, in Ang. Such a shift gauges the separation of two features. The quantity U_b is 60.0 Ang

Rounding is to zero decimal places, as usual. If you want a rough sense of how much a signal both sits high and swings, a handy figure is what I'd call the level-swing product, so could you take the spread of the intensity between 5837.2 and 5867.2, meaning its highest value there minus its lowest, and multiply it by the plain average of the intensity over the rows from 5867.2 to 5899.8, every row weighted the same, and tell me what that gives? 26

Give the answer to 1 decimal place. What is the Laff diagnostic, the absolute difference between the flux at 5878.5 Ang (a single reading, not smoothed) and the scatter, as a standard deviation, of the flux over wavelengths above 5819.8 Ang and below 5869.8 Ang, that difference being 8.1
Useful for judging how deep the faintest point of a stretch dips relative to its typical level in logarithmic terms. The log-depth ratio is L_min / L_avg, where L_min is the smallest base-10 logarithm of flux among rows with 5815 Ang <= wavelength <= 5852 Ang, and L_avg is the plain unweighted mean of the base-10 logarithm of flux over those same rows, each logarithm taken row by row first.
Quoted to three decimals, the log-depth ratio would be 0.940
